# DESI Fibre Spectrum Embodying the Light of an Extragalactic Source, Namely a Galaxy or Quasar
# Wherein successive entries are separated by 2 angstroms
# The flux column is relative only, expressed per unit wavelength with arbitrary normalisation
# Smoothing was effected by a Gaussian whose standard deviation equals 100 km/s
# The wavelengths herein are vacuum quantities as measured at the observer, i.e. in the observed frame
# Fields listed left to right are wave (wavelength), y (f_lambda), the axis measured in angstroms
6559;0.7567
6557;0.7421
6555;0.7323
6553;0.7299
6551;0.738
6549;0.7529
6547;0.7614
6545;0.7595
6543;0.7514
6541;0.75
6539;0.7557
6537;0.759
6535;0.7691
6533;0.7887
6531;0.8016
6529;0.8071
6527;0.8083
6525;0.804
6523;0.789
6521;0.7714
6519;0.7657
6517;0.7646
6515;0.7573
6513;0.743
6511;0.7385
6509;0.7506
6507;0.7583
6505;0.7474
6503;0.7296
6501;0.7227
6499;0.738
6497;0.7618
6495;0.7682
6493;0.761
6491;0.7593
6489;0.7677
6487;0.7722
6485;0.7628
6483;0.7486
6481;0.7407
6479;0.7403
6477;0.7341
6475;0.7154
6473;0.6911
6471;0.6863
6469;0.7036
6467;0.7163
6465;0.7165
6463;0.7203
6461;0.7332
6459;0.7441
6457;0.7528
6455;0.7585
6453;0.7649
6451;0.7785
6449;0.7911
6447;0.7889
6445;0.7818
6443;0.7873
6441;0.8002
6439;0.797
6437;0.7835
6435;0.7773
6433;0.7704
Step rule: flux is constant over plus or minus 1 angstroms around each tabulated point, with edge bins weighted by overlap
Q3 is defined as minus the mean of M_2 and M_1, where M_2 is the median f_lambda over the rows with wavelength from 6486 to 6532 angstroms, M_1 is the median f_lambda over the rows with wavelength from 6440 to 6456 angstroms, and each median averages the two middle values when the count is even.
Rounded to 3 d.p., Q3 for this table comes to -0.773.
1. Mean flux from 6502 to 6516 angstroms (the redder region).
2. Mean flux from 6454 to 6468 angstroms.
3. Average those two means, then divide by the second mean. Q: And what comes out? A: 1.01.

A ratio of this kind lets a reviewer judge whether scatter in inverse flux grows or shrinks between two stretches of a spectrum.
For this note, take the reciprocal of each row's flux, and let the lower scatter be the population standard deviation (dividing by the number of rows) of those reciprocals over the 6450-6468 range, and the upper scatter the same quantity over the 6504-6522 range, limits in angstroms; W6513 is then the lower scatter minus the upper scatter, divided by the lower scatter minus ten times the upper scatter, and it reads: -0.14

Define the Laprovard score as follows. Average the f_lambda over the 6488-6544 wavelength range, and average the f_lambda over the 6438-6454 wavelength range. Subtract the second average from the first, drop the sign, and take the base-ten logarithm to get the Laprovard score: -1.65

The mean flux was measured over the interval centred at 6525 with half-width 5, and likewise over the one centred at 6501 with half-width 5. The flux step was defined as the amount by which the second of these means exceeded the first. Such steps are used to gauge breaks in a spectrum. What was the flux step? -0.06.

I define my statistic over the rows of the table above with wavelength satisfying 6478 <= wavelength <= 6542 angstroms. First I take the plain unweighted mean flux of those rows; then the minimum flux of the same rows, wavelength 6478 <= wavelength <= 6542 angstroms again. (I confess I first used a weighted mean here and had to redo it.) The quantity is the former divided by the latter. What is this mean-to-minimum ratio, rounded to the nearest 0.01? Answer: 1.06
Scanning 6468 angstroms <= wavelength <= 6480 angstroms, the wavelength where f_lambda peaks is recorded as 6479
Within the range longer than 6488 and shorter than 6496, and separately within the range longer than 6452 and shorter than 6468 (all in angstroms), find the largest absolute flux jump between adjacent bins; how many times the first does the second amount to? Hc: 1.54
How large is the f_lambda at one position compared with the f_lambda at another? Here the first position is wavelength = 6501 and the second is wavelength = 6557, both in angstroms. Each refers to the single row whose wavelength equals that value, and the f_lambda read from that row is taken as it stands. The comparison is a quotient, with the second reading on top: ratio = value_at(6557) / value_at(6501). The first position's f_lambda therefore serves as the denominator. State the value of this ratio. 1.03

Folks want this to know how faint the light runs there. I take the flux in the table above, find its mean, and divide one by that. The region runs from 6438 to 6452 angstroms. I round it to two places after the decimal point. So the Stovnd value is 1.27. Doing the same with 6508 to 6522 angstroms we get 1.32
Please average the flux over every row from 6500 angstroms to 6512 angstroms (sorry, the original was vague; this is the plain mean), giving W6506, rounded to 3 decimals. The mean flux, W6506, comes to 0.741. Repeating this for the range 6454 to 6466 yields 0.738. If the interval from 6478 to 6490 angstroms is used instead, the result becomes 0.755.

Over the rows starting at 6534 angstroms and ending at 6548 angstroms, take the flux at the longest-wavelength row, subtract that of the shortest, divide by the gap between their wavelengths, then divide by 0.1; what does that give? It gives -0.01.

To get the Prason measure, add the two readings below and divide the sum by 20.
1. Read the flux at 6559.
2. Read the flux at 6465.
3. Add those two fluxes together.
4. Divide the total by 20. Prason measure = 0.074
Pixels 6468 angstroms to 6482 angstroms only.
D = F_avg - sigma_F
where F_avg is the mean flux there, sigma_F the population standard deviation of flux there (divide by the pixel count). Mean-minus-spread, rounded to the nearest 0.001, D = 0.695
